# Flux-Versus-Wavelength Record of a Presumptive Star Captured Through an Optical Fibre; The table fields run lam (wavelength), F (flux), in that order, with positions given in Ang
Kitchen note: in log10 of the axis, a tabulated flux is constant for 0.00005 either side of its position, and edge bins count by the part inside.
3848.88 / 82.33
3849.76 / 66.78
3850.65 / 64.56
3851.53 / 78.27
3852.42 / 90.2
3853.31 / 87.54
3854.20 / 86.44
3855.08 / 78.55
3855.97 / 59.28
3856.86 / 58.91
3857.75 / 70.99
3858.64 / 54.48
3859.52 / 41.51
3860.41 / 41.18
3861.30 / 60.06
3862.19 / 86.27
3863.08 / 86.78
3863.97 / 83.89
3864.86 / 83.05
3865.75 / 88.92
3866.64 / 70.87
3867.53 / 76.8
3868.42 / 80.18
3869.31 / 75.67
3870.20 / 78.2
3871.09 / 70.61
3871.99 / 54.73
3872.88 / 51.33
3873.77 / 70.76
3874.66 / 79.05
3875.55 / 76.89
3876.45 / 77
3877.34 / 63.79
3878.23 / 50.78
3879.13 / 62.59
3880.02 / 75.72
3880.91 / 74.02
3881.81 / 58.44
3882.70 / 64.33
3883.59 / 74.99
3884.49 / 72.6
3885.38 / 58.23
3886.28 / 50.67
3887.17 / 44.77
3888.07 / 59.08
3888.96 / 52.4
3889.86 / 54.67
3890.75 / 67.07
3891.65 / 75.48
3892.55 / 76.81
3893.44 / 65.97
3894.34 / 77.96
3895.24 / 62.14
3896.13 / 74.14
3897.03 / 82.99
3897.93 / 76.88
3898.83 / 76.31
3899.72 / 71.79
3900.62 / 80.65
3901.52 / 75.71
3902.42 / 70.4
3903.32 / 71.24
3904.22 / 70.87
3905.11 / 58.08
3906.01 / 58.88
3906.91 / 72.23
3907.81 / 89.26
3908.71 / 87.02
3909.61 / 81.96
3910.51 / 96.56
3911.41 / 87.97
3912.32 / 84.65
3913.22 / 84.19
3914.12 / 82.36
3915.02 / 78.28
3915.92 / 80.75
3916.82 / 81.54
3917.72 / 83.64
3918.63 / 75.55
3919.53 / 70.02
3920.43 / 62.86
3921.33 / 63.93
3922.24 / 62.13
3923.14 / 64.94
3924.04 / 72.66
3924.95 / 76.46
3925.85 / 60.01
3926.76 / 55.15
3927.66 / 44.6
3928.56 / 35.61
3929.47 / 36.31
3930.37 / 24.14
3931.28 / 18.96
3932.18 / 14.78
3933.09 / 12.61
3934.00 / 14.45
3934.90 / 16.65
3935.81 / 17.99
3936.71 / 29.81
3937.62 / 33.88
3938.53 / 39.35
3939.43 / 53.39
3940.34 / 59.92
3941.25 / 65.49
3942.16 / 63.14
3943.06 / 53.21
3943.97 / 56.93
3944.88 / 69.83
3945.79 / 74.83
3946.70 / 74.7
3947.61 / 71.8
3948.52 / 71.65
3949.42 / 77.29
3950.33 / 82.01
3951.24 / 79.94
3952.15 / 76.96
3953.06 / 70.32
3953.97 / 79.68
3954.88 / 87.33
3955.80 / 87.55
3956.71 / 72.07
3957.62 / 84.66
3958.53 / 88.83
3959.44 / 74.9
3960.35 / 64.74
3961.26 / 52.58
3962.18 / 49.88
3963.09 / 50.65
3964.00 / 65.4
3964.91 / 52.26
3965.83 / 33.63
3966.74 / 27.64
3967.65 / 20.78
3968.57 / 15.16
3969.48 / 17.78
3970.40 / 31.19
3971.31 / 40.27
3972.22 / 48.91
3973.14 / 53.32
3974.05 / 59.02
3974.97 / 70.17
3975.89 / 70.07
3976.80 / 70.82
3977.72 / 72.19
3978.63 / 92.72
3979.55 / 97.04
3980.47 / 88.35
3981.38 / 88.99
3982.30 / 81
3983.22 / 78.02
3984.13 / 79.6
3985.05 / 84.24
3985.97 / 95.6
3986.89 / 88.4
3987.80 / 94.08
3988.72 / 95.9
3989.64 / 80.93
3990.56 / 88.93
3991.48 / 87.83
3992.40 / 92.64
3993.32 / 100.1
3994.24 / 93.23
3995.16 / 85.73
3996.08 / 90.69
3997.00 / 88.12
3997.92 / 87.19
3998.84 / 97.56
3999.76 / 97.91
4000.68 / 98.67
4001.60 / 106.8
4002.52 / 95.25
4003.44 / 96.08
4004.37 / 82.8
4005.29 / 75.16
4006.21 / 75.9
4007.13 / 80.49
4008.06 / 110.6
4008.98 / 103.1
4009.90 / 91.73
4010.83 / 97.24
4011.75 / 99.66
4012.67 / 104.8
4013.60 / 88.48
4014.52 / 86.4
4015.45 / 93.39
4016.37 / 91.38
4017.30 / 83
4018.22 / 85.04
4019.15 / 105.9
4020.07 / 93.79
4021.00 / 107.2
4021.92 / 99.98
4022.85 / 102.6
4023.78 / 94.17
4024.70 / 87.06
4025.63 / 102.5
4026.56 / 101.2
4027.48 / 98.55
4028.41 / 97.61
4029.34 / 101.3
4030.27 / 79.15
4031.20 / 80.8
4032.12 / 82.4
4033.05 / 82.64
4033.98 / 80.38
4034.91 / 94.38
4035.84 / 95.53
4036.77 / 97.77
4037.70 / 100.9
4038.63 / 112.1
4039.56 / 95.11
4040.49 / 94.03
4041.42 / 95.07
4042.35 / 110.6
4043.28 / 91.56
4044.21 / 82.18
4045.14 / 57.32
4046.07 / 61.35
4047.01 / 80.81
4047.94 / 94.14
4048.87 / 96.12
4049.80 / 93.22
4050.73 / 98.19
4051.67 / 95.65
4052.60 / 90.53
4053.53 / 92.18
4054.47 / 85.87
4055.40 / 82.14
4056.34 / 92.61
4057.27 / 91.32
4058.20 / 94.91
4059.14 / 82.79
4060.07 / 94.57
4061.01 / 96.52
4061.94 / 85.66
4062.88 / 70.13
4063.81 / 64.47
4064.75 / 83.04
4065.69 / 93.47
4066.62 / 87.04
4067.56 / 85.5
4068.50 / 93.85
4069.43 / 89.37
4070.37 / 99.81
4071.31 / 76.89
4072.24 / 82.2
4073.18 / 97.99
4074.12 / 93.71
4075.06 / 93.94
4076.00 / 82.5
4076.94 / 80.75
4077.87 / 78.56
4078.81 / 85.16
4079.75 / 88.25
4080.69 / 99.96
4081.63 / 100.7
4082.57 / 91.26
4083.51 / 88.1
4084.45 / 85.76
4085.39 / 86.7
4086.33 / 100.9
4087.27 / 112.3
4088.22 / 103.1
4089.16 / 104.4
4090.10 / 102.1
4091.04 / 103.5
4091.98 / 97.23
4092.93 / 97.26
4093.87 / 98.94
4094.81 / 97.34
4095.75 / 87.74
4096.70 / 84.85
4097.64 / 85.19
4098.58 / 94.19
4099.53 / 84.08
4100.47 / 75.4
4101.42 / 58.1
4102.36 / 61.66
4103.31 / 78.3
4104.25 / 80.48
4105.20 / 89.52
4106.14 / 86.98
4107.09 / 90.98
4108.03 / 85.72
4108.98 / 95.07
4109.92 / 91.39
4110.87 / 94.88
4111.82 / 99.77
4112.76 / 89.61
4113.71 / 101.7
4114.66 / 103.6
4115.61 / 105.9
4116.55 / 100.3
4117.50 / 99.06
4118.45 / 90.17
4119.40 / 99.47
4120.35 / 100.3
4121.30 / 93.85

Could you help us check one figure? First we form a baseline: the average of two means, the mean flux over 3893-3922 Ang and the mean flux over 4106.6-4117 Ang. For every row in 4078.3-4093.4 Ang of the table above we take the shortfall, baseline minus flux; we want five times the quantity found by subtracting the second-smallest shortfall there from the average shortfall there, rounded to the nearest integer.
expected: 39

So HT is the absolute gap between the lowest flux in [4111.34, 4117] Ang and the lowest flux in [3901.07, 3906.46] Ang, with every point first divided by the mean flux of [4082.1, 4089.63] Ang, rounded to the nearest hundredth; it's 0.33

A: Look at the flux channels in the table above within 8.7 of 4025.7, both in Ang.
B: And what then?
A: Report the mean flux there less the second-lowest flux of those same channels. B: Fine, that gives 13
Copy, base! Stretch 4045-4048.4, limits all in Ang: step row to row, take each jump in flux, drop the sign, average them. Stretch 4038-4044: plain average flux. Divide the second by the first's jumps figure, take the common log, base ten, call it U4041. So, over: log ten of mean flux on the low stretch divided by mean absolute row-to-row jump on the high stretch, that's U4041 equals 0.91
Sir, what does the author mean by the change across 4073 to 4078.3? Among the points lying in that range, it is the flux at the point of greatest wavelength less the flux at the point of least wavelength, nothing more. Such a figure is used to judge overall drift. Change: -19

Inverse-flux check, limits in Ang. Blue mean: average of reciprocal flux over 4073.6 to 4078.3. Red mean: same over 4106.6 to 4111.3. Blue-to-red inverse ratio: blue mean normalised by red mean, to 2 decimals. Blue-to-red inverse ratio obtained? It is 1.07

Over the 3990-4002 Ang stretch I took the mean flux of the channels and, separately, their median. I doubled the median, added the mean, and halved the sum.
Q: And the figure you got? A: 139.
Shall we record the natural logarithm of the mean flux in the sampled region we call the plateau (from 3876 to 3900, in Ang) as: 4.20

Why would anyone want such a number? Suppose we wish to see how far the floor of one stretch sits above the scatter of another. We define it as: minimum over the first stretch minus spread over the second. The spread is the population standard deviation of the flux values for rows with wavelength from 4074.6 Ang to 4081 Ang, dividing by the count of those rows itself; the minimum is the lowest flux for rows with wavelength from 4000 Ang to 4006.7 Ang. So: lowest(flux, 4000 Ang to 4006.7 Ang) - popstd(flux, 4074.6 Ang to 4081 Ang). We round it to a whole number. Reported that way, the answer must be 68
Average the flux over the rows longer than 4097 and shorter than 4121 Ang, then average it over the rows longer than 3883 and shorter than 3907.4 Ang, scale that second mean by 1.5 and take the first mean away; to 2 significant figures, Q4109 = 12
